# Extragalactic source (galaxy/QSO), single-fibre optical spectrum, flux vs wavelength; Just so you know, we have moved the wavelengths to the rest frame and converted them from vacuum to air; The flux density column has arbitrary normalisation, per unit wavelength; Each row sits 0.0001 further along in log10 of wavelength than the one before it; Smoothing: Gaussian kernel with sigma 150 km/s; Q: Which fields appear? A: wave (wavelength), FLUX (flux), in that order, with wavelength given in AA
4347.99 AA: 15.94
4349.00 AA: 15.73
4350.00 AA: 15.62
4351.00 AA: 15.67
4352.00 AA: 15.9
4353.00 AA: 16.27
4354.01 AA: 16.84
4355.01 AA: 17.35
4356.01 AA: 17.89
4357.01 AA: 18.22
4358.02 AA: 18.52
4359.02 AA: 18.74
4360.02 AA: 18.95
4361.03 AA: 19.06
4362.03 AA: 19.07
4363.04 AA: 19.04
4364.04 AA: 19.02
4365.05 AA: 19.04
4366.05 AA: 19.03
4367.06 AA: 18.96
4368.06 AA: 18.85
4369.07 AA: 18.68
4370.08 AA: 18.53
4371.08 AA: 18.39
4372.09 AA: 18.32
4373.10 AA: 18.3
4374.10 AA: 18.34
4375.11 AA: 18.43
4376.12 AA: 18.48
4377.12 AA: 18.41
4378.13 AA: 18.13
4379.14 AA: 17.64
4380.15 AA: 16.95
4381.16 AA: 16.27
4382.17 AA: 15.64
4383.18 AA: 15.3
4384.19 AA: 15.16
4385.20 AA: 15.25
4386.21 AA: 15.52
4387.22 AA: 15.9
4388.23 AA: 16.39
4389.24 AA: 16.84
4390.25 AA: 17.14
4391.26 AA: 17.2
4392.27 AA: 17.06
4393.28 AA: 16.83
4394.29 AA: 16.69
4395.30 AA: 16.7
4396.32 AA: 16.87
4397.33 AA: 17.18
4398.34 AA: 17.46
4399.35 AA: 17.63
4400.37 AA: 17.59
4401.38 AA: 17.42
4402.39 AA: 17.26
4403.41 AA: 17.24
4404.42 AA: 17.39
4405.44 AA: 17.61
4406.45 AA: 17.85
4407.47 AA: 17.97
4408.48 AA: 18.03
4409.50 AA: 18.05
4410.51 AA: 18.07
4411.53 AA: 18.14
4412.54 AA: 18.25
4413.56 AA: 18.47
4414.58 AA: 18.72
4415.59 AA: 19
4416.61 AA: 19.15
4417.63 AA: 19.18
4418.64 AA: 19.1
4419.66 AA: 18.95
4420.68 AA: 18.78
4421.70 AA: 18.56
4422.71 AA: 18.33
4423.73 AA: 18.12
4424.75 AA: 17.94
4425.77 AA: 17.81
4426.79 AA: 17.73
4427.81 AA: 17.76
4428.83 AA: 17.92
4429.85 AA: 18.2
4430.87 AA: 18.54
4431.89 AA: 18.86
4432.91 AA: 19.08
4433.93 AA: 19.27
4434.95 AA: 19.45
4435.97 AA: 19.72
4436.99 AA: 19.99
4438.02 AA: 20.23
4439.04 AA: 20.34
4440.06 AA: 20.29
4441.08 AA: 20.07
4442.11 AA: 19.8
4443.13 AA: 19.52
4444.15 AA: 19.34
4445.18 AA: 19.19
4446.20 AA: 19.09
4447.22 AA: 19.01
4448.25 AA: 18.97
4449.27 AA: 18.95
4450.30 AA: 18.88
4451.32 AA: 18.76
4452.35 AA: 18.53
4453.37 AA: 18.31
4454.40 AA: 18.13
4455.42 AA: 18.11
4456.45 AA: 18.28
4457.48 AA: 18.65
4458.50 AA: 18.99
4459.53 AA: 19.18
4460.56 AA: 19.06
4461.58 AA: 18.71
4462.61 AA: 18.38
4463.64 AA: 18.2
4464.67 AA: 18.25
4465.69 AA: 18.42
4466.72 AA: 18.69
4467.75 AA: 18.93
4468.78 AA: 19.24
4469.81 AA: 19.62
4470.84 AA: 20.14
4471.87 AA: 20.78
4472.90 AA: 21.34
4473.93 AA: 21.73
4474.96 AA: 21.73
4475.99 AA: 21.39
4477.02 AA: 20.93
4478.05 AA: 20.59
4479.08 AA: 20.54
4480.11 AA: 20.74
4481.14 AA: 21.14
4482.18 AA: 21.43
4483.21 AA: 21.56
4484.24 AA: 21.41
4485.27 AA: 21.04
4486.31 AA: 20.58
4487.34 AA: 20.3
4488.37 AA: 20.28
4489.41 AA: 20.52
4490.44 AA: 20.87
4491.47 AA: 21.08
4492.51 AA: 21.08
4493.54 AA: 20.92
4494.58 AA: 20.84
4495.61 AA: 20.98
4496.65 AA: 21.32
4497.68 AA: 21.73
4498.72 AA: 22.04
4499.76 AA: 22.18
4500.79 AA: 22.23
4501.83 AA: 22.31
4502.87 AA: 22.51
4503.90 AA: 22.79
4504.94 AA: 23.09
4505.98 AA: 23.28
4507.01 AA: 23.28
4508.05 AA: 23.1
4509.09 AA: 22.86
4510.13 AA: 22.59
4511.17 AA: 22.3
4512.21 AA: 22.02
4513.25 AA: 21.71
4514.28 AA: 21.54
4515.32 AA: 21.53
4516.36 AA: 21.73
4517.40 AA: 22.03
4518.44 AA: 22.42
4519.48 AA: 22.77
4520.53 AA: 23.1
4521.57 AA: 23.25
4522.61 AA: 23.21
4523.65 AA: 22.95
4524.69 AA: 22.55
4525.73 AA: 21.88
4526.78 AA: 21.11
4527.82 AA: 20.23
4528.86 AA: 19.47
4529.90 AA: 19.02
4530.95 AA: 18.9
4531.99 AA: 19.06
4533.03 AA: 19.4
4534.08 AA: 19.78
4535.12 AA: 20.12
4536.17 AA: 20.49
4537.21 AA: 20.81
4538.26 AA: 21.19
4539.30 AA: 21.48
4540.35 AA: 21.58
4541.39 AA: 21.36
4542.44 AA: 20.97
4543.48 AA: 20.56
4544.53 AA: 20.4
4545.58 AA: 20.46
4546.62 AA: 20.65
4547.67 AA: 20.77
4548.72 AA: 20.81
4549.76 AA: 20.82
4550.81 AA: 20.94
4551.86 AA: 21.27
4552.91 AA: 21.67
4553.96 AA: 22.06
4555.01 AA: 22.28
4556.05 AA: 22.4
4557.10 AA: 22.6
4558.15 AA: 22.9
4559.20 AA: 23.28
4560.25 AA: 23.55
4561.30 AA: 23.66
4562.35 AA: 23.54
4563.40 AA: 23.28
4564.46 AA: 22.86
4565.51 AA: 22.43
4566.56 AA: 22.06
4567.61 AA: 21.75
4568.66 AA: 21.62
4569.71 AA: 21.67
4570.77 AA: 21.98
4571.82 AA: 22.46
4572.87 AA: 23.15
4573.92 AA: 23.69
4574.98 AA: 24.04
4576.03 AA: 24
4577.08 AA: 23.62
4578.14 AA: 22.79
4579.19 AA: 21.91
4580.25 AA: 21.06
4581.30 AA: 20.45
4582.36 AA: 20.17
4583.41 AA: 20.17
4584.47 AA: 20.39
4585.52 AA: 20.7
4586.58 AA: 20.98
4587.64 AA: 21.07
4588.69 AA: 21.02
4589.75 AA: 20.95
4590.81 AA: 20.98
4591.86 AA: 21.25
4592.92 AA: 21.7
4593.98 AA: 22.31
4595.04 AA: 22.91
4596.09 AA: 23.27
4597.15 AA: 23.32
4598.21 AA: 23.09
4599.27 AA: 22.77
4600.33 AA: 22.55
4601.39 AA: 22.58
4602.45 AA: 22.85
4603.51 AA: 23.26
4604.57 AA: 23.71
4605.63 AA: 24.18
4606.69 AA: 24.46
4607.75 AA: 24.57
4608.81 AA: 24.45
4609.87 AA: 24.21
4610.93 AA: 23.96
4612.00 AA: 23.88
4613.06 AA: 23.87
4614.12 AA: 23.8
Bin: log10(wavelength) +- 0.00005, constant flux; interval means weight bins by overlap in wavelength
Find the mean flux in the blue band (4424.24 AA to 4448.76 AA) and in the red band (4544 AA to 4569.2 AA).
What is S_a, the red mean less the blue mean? 2.9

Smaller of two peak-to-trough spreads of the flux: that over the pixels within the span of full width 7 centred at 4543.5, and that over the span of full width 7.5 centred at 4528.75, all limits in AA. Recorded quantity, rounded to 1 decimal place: 1.2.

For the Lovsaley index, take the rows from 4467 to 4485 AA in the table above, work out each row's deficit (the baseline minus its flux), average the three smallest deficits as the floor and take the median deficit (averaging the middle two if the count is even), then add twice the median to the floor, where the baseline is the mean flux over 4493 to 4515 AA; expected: 3.0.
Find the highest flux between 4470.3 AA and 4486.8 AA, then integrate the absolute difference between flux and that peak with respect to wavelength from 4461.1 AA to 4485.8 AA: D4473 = 38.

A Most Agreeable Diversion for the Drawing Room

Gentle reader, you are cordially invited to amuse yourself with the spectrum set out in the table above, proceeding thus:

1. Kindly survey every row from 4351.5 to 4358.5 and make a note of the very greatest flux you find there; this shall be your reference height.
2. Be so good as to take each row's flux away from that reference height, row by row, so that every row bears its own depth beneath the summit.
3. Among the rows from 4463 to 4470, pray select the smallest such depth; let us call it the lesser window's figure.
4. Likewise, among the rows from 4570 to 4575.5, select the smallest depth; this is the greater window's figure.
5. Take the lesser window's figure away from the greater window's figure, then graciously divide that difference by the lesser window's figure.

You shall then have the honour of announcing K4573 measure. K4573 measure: 4.0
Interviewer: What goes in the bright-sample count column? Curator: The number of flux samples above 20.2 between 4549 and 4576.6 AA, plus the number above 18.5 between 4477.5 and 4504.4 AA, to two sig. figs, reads 52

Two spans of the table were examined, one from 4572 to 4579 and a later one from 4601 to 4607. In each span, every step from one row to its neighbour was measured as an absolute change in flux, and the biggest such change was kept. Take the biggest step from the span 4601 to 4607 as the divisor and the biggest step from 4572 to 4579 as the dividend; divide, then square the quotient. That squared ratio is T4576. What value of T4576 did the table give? 3.1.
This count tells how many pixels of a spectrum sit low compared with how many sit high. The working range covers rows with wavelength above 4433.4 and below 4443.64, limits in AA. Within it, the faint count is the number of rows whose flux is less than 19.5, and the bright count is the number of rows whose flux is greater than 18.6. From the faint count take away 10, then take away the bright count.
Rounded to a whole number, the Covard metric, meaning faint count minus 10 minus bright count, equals -18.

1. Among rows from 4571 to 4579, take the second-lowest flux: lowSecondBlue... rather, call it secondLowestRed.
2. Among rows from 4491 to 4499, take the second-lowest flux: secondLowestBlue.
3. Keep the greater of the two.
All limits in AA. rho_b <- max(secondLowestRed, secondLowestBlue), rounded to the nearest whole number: 23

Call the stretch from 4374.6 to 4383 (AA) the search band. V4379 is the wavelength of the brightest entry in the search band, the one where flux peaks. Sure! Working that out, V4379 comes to 4376.12 AA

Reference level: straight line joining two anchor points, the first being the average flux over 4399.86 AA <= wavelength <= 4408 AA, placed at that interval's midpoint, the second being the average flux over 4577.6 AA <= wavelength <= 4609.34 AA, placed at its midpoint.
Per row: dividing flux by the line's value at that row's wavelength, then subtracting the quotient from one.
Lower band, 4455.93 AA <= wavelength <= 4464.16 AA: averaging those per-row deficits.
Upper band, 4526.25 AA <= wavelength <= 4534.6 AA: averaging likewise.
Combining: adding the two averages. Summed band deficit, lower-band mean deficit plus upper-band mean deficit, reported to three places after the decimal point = 0.062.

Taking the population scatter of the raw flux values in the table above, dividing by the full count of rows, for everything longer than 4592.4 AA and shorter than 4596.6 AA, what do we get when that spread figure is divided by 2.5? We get 0.24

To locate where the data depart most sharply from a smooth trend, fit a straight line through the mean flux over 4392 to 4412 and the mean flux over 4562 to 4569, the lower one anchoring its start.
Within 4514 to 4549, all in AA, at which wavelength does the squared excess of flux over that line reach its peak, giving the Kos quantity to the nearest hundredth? 4530.95 AA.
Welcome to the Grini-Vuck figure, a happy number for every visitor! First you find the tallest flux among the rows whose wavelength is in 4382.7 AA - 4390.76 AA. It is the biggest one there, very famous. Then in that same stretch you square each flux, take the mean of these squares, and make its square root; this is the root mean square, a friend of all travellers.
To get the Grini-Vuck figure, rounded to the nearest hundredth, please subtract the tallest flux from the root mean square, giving -1.19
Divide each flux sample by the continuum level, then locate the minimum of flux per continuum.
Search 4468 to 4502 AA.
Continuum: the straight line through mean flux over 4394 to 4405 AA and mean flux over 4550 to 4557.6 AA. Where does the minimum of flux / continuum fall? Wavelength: 4468.78 AA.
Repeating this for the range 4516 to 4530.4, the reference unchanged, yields 4529.90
